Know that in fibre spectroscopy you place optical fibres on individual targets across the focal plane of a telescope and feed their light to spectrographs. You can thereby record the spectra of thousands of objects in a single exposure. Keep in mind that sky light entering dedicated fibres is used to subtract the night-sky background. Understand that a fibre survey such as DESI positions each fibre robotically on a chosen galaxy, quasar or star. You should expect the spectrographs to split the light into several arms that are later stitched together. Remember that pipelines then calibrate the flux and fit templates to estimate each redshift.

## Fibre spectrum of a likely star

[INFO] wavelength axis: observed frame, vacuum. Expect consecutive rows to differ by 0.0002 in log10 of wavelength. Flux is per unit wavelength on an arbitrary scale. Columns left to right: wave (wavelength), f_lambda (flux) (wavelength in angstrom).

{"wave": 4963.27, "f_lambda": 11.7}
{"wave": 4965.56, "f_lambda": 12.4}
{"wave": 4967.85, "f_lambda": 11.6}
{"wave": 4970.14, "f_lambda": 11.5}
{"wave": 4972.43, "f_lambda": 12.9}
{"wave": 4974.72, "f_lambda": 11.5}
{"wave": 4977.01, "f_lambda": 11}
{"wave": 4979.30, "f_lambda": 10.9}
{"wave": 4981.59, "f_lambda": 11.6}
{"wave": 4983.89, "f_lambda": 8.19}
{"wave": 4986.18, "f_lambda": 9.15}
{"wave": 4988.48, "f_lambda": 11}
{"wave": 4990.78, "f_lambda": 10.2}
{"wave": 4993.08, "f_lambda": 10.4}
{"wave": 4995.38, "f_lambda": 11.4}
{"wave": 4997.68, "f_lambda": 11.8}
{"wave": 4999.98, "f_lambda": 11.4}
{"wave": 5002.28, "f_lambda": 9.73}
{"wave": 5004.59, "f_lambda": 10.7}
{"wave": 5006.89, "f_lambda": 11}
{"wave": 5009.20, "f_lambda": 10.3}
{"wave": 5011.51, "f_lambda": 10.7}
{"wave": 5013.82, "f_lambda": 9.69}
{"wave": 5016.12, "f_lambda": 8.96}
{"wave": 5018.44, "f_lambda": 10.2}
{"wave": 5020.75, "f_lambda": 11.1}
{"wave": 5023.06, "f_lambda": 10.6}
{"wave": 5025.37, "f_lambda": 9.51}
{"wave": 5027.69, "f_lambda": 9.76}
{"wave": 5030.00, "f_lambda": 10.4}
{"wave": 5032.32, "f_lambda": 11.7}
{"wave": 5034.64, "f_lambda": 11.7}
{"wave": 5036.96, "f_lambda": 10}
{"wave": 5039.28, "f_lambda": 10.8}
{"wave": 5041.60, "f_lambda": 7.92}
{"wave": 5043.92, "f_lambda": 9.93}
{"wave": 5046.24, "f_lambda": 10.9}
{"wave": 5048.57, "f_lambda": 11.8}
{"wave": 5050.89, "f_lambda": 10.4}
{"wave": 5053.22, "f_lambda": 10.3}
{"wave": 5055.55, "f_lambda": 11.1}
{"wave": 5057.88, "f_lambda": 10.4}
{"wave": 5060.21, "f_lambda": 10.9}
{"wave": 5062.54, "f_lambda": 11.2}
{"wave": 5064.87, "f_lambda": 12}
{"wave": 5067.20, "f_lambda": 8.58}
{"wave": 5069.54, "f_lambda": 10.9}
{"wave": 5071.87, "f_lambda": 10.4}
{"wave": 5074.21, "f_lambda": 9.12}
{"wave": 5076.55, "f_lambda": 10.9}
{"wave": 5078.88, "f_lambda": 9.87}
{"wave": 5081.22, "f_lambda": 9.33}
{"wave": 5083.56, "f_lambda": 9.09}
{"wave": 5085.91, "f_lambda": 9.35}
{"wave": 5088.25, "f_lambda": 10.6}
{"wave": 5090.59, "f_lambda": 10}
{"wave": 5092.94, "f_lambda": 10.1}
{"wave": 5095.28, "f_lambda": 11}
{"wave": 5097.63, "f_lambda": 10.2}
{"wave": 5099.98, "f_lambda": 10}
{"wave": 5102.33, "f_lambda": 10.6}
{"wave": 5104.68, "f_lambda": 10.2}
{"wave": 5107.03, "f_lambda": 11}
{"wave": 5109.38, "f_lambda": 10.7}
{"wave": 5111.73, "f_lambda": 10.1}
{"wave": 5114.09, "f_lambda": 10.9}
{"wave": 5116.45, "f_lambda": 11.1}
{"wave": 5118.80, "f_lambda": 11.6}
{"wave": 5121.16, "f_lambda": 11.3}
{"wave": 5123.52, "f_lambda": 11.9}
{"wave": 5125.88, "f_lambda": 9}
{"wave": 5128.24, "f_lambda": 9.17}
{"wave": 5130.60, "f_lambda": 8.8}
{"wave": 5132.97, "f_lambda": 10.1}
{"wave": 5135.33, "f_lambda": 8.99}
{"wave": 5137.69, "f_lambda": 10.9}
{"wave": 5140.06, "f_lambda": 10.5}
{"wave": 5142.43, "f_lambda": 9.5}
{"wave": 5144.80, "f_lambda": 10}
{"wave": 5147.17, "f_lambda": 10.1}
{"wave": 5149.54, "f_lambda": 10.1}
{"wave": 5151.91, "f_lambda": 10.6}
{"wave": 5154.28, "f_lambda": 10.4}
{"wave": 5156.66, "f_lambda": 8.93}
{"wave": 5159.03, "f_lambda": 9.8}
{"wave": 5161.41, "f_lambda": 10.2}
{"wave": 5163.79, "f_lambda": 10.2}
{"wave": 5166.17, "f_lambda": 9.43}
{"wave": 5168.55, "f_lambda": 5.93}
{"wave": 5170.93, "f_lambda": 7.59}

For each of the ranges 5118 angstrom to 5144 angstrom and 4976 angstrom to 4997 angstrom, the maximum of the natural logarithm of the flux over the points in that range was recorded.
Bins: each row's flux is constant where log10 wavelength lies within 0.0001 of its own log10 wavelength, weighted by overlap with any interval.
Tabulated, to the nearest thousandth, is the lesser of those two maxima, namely 2.451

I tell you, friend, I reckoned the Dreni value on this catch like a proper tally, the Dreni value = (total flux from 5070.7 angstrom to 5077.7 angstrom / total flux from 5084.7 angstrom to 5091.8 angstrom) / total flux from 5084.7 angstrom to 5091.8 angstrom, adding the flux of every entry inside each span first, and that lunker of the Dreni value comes 0.034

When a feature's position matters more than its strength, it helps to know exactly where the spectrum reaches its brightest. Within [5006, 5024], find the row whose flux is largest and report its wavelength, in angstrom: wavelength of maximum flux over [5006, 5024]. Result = 5020.75 angstrom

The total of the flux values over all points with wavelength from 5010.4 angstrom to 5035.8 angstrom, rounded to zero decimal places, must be 114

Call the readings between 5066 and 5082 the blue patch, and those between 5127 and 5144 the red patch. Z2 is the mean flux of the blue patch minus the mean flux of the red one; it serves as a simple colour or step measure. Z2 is 0.2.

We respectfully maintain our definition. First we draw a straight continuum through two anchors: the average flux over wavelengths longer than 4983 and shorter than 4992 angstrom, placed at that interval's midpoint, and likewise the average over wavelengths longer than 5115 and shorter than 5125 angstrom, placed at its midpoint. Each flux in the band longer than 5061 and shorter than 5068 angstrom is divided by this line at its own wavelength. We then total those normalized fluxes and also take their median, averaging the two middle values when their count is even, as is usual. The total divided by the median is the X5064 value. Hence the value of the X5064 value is 2.83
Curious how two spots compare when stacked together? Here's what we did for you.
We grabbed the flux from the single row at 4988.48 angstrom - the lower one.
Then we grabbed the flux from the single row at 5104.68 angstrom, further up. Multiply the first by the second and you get 112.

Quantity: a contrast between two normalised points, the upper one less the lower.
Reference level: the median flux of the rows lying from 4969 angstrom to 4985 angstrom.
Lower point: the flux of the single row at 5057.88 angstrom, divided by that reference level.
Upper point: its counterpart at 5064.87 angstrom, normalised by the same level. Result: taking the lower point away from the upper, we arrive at 0.14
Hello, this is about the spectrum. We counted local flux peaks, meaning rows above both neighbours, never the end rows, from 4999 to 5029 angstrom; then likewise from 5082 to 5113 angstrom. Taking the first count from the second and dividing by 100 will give 0.010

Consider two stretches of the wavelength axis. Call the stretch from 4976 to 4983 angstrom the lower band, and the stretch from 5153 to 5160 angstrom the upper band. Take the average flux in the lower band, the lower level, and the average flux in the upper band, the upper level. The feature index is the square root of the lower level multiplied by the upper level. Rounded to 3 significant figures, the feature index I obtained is 10.4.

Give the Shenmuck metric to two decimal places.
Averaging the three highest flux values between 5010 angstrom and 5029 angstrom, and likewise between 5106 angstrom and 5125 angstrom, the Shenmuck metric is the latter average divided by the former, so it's 1.07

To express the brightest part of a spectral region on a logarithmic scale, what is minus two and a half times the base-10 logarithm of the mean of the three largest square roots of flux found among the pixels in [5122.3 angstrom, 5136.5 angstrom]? -1.27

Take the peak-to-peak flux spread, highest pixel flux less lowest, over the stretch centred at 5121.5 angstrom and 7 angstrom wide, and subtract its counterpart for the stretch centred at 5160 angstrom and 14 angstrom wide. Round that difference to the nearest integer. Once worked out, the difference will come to -1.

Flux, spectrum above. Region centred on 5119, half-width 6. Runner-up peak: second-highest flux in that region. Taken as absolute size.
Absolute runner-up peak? 11.6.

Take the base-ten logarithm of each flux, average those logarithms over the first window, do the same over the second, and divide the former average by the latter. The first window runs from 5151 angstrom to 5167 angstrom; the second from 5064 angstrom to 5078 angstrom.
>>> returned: 0.99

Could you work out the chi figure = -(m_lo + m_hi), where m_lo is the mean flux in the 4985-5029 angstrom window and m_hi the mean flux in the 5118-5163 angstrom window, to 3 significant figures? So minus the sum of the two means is -20.5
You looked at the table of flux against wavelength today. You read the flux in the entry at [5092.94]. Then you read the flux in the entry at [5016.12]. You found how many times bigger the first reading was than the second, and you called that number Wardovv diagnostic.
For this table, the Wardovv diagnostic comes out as 1.13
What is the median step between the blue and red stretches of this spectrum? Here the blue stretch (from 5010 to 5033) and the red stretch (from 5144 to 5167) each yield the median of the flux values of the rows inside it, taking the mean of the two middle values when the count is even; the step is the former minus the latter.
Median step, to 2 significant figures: 0.20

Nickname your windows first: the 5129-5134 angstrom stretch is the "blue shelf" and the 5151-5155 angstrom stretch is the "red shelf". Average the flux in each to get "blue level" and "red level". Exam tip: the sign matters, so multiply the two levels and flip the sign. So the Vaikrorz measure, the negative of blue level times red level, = -99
